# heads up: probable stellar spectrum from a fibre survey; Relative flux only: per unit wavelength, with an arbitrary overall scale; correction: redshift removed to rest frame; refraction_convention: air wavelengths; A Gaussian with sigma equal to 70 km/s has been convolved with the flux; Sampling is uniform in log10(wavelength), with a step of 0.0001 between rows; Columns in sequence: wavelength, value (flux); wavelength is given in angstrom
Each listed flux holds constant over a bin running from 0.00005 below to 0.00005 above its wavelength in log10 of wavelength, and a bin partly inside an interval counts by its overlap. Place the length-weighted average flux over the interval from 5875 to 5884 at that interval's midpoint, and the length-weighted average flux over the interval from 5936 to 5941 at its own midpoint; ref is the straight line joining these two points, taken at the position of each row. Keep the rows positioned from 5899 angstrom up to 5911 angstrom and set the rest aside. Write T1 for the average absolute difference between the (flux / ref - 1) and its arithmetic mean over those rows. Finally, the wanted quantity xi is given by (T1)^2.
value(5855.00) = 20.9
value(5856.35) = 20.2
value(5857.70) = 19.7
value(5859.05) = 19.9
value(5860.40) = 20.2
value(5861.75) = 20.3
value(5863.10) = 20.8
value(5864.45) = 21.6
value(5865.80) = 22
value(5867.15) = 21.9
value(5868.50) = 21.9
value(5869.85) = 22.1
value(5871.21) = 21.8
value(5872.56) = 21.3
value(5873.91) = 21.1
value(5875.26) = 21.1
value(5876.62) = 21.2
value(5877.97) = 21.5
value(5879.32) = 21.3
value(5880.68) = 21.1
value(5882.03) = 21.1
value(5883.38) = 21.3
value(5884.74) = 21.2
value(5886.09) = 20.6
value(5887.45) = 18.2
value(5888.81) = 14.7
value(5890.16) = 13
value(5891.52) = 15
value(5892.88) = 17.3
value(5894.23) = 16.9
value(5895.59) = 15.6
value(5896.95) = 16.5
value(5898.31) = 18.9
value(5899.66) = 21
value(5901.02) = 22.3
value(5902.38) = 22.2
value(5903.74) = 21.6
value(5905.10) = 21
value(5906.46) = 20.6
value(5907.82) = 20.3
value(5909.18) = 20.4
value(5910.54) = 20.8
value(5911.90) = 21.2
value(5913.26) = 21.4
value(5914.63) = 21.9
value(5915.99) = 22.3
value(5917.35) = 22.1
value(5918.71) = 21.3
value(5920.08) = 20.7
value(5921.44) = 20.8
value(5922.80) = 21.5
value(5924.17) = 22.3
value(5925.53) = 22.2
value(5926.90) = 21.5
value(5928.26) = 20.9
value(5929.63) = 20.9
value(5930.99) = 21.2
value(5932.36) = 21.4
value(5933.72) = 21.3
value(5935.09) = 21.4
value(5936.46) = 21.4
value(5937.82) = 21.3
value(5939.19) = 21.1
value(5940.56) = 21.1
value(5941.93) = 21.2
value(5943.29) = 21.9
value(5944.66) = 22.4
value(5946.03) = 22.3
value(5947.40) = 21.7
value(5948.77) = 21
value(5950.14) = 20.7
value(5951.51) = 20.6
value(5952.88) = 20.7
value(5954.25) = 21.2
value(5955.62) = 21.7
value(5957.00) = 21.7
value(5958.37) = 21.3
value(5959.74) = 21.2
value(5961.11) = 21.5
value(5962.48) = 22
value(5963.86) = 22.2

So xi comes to 0.0008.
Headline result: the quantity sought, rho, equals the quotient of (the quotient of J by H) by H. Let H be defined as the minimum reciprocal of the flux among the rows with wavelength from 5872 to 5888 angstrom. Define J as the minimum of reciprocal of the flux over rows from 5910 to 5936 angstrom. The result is 20.7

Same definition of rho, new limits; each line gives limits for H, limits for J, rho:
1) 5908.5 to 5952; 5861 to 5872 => 22.7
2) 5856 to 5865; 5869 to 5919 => 20.9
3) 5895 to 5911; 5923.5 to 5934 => 22.3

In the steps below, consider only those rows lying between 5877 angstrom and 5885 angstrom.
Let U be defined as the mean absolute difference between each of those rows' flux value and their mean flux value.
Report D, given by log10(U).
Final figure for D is -0.9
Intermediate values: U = 0.1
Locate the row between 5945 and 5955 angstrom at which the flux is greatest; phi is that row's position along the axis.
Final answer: 5946.03 angstrom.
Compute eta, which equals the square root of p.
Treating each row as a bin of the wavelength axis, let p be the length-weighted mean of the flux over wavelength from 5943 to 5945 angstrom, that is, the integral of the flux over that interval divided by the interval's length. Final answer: 4.71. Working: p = 22.1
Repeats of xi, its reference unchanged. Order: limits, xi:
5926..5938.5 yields 0.0001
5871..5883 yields 0.0001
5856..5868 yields 0.0012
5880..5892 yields 0.0184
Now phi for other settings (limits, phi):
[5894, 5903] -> 5901.02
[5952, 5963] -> 5962.48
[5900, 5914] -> 5901.02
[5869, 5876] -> 5869.85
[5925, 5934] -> 5925.53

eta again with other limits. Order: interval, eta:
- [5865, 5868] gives 4.69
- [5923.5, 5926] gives 4.72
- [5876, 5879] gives 4.63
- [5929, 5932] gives 4.59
